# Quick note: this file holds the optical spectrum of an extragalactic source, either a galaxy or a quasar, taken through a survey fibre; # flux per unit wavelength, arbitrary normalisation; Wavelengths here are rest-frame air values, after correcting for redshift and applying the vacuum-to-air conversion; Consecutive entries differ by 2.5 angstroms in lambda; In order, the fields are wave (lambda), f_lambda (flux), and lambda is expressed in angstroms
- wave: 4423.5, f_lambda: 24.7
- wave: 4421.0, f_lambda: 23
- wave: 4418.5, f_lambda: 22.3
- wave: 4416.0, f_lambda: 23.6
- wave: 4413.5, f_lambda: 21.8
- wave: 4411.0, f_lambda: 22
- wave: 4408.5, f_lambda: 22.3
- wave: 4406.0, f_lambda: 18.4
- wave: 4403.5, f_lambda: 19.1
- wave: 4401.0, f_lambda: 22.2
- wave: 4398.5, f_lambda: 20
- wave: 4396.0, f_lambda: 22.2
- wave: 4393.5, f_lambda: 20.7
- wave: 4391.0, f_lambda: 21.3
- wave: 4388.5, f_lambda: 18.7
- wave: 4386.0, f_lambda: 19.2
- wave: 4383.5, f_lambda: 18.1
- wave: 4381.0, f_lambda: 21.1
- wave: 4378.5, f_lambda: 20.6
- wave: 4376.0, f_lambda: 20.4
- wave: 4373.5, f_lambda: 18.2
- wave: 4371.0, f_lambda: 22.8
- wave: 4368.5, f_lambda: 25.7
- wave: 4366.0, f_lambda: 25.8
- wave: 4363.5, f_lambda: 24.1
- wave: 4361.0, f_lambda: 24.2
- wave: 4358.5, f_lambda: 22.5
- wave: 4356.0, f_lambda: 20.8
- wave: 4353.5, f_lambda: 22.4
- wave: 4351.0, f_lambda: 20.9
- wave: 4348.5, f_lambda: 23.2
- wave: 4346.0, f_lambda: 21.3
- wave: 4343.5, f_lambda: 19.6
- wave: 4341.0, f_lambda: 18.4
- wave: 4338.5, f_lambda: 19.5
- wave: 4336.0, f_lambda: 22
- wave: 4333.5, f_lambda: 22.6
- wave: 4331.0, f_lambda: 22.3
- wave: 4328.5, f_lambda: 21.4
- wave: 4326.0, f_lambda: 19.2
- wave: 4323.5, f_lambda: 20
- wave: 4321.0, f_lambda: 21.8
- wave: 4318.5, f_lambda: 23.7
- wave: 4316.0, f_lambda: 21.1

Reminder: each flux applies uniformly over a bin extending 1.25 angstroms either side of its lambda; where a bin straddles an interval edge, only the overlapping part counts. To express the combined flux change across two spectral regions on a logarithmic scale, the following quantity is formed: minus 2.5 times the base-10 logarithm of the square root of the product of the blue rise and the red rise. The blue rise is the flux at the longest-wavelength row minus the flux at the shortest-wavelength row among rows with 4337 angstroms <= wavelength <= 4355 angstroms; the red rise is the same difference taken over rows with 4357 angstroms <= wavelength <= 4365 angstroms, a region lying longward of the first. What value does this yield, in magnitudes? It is -0.83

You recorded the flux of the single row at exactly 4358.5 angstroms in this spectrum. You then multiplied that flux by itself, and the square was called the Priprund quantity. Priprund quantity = 506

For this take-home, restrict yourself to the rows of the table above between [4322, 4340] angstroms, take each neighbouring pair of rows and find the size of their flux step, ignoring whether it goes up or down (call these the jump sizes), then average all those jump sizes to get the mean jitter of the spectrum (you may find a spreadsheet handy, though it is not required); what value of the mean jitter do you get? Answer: 1.22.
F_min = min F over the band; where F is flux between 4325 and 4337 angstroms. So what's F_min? 19.2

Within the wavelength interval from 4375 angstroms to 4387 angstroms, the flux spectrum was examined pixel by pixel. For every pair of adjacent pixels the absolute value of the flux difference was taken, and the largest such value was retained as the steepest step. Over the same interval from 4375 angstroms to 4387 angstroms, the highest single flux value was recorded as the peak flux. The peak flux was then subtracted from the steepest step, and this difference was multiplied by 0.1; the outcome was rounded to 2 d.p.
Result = -1.81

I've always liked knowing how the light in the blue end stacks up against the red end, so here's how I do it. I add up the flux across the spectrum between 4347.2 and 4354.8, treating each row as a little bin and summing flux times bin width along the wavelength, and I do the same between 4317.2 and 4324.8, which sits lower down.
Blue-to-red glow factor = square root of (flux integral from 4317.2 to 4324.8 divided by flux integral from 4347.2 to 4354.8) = 0.99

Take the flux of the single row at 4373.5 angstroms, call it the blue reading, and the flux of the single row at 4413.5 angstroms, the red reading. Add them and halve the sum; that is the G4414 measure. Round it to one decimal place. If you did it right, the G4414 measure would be 20.0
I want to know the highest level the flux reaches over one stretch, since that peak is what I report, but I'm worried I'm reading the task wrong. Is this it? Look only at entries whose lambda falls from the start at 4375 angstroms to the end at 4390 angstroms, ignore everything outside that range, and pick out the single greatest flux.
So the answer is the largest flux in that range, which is 21.1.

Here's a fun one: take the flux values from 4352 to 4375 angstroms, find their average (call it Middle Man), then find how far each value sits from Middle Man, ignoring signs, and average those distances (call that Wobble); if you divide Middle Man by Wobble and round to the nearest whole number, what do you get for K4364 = 13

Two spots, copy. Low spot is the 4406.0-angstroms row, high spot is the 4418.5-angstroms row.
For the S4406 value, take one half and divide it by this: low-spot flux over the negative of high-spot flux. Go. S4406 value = -0.61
